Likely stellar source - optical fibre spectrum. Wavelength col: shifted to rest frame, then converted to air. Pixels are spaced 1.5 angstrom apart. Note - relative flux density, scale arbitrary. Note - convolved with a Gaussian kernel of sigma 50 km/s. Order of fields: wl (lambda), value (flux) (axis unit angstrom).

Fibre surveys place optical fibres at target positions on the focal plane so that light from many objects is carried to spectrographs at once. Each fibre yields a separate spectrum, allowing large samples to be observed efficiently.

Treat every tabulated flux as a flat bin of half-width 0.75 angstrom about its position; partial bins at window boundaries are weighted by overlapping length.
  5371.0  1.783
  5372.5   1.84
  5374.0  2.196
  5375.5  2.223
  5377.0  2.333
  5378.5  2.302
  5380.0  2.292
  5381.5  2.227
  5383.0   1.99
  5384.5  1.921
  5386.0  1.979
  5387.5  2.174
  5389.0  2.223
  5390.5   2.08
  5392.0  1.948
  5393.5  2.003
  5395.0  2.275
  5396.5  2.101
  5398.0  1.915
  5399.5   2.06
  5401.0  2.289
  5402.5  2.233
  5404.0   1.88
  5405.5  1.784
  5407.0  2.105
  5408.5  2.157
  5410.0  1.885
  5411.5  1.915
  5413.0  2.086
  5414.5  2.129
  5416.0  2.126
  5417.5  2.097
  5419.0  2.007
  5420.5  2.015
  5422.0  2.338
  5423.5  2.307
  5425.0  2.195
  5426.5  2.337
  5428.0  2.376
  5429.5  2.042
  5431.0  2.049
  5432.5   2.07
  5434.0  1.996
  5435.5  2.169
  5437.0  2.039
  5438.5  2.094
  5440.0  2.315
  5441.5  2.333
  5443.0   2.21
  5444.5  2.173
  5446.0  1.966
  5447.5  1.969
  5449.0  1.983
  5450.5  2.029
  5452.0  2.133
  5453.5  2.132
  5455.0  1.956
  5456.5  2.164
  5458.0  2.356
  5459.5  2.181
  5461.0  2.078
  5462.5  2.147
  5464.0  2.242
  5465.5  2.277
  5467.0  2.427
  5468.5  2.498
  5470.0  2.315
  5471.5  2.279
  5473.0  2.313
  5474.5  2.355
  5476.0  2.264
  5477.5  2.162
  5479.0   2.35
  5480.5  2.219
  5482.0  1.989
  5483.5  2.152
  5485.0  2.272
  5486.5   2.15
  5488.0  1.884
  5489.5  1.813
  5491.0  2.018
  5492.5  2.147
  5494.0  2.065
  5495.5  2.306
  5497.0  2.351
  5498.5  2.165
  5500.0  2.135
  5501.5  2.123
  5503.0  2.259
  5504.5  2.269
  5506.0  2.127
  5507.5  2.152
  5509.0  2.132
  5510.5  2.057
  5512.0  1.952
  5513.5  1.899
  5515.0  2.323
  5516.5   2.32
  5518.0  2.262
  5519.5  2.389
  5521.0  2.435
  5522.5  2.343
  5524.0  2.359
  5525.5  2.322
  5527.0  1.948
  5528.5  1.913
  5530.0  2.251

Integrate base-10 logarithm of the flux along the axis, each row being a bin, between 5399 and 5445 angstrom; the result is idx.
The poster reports 15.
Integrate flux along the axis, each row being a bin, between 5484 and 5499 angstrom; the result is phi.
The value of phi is 32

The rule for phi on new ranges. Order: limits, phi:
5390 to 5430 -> 84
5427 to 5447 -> 43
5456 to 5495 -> 86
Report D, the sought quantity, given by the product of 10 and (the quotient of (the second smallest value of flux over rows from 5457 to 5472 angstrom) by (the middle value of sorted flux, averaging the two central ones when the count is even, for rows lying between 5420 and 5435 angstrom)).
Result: 10.1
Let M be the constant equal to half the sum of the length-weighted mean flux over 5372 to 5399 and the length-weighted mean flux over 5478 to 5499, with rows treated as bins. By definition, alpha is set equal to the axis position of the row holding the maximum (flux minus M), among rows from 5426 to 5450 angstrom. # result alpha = 5428.0 angstrom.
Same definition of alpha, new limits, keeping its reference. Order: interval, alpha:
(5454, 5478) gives 5468.5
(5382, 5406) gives 5401.0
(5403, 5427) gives 5422.0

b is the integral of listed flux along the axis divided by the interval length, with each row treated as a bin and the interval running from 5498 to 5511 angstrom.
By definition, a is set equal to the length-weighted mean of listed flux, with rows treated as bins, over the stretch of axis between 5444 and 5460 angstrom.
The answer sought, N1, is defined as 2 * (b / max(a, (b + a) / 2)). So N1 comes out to 2.03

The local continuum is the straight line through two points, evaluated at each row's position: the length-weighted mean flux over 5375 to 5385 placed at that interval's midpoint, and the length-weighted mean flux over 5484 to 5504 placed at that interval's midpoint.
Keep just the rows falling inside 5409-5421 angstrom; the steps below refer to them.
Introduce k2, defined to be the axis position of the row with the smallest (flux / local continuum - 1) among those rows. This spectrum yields 5410.0 angstrom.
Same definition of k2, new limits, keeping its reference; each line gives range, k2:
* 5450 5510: 5489.5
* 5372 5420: 5405.5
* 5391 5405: 5404.0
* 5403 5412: 5405.5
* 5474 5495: 5489.5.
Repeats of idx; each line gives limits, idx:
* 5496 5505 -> 3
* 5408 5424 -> 5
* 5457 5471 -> 5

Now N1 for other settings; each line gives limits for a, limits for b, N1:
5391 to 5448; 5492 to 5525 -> 2.05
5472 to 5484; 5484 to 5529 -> 1.94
